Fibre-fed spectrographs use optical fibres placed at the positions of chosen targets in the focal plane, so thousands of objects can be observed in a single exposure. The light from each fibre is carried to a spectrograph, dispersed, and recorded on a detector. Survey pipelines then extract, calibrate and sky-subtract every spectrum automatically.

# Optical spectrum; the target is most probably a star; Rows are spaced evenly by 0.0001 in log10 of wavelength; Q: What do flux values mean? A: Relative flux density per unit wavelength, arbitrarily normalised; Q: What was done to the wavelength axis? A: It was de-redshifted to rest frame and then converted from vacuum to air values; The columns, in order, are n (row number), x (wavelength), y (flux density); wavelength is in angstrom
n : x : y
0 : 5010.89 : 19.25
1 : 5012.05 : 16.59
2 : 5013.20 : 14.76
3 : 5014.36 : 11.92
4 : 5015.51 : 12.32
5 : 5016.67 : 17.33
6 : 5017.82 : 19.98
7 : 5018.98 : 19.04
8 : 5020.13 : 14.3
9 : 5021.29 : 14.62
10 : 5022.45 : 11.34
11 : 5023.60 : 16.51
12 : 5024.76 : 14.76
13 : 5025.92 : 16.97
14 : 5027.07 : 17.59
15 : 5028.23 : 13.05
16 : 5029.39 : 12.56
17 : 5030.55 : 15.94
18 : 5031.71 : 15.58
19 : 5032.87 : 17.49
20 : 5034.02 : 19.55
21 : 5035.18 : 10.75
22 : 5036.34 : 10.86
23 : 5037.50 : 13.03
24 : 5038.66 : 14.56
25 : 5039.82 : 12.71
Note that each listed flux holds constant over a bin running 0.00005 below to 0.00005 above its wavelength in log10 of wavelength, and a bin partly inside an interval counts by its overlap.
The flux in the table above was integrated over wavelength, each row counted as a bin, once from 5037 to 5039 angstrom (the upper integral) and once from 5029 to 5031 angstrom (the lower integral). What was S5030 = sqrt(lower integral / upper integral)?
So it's 1.02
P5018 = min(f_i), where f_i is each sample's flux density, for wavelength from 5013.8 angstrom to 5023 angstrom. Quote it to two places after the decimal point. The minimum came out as 11.34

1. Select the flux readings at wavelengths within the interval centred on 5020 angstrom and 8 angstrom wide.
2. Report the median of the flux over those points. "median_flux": 16.5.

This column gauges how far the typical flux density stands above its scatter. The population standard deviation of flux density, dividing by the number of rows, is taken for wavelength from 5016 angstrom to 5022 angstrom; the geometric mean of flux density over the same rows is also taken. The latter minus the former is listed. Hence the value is 14.6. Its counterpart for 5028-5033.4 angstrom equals 13.0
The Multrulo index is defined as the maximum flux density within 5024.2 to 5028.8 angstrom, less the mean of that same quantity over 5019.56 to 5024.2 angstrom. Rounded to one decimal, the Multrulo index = 3.4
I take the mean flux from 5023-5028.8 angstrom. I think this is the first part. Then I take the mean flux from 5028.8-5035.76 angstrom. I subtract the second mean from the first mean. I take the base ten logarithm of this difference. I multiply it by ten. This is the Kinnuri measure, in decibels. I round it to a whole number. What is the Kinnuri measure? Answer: -3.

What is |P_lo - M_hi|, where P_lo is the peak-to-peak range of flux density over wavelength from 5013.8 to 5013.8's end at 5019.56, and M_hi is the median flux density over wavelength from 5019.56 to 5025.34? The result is 6.6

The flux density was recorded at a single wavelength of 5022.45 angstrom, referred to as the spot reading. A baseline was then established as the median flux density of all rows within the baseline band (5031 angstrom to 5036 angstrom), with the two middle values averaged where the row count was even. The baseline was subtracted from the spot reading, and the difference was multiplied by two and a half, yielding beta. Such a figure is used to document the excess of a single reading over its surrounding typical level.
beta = -13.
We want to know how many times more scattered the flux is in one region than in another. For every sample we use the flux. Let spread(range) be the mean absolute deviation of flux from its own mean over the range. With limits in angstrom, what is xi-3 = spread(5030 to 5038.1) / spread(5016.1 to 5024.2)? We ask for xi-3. 1.2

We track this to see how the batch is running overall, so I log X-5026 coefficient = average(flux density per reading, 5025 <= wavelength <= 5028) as 17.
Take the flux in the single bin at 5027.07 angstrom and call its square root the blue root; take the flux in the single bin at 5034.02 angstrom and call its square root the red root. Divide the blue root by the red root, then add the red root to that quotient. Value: 5.37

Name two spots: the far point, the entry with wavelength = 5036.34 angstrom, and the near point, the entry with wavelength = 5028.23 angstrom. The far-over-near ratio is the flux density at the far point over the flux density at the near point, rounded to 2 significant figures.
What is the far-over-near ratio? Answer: 0.83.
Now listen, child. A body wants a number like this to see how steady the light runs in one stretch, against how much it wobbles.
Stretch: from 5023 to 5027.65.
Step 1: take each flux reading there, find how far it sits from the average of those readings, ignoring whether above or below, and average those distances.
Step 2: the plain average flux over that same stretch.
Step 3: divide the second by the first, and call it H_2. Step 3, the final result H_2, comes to 19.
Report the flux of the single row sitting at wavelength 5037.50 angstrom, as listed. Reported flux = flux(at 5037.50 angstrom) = 13.03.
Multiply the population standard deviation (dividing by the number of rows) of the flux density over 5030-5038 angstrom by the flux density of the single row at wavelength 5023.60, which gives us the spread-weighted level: 51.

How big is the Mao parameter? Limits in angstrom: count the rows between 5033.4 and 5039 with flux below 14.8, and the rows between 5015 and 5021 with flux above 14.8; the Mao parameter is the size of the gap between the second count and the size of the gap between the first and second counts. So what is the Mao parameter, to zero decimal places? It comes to 2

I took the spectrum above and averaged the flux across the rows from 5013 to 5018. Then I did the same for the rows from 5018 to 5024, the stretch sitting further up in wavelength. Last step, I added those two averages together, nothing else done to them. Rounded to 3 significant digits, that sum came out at 30.4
